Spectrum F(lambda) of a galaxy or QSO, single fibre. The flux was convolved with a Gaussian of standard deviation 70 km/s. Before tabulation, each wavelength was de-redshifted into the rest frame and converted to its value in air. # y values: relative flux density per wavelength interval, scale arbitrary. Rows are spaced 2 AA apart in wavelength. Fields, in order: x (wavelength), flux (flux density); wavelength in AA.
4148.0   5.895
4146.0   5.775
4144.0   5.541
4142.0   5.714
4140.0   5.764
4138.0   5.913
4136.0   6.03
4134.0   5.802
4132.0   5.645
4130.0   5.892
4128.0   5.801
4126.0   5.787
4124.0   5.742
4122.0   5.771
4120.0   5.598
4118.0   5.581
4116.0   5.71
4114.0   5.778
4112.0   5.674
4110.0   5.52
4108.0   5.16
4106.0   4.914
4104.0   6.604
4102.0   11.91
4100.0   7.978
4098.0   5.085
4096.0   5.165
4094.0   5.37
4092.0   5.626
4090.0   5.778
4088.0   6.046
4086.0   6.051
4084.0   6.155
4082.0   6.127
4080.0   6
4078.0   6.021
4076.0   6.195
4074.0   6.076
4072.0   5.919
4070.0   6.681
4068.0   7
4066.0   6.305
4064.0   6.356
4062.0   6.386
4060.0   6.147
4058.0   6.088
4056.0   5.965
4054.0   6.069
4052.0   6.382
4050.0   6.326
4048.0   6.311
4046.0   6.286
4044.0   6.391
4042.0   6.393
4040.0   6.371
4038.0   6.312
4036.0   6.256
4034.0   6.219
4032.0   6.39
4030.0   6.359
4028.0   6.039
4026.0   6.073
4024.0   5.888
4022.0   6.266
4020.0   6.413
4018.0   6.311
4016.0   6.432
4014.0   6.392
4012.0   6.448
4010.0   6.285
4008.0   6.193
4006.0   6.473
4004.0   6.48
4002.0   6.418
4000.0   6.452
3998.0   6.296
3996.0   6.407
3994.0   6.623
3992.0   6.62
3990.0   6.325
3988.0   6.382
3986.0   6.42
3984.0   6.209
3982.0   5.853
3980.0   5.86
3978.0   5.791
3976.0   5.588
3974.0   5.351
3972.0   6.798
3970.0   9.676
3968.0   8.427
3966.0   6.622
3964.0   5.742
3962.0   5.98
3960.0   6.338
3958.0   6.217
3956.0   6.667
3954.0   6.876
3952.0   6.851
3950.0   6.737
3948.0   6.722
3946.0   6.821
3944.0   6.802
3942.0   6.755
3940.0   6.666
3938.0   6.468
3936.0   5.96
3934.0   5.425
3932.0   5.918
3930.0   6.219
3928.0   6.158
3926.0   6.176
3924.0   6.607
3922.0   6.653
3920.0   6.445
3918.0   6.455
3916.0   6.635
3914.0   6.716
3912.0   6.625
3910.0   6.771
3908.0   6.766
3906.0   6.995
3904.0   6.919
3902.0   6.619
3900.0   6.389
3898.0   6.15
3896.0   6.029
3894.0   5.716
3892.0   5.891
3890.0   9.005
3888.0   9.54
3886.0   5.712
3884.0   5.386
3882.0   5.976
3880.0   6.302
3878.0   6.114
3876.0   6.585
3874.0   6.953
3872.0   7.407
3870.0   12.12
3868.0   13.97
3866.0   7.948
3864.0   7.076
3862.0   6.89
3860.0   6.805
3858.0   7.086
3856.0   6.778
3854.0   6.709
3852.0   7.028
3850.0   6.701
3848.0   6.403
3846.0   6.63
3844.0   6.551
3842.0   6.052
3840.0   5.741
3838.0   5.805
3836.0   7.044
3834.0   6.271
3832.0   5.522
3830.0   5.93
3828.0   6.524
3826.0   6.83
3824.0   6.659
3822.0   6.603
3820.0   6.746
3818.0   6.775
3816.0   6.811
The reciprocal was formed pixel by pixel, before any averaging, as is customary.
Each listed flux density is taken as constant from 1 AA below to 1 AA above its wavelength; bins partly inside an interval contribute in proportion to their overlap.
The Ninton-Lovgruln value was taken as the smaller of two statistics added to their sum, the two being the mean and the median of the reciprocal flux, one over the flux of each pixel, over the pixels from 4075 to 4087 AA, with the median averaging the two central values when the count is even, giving 0.493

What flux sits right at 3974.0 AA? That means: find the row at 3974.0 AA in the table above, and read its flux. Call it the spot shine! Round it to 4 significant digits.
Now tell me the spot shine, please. 5.351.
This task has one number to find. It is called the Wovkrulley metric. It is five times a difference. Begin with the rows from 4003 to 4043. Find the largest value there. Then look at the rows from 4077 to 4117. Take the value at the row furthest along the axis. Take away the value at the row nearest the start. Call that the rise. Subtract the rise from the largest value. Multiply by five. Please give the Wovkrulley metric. 34.0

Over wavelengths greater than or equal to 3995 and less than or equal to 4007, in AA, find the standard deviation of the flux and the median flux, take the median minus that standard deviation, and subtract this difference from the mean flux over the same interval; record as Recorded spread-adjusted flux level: 0.05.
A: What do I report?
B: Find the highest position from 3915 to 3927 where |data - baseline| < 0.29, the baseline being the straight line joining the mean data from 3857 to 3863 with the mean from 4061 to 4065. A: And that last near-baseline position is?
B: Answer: 3924.0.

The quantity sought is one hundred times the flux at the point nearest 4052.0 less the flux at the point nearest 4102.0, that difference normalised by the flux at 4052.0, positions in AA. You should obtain -87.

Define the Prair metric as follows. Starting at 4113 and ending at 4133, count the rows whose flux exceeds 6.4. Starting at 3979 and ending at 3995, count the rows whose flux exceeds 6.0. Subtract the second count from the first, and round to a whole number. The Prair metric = -6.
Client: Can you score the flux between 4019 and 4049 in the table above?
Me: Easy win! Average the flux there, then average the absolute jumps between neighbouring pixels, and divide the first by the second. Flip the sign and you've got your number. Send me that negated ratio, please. -56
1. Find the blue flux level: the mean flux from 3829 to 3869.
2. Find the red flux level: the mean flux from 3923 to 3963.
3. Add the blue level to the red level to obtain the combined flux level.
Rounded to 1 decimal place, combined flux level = 13.4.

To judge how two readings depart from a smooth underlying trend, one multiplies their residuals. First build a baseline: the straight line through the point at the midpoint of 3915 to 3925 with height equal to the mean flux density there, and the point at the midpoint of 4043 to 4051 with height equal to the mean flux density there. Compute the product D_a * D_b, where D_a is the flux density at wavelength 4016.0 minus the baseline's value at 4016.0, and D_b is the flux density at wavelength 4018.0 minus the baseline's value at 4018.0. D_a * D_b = 0.00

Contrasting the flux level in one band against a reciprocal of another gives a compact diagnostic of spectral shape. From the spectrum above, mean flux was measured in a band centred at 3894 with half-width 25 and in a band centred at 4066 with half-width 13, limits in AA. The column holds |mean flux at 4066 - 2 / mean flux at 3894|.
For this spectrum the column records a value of 5.96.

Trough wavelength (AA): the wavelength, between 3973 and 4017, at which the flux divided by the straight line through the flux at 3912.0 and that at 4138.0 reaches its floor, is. 3974.0 AA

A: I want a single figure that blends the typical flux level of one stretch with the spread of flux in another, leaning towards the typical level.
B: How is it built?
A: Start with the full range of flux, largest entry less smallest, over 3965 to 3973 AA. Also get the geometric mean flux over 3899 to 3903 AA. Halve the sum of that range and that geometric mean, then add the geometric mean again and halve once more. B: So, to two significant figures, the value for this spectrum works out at 5.6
